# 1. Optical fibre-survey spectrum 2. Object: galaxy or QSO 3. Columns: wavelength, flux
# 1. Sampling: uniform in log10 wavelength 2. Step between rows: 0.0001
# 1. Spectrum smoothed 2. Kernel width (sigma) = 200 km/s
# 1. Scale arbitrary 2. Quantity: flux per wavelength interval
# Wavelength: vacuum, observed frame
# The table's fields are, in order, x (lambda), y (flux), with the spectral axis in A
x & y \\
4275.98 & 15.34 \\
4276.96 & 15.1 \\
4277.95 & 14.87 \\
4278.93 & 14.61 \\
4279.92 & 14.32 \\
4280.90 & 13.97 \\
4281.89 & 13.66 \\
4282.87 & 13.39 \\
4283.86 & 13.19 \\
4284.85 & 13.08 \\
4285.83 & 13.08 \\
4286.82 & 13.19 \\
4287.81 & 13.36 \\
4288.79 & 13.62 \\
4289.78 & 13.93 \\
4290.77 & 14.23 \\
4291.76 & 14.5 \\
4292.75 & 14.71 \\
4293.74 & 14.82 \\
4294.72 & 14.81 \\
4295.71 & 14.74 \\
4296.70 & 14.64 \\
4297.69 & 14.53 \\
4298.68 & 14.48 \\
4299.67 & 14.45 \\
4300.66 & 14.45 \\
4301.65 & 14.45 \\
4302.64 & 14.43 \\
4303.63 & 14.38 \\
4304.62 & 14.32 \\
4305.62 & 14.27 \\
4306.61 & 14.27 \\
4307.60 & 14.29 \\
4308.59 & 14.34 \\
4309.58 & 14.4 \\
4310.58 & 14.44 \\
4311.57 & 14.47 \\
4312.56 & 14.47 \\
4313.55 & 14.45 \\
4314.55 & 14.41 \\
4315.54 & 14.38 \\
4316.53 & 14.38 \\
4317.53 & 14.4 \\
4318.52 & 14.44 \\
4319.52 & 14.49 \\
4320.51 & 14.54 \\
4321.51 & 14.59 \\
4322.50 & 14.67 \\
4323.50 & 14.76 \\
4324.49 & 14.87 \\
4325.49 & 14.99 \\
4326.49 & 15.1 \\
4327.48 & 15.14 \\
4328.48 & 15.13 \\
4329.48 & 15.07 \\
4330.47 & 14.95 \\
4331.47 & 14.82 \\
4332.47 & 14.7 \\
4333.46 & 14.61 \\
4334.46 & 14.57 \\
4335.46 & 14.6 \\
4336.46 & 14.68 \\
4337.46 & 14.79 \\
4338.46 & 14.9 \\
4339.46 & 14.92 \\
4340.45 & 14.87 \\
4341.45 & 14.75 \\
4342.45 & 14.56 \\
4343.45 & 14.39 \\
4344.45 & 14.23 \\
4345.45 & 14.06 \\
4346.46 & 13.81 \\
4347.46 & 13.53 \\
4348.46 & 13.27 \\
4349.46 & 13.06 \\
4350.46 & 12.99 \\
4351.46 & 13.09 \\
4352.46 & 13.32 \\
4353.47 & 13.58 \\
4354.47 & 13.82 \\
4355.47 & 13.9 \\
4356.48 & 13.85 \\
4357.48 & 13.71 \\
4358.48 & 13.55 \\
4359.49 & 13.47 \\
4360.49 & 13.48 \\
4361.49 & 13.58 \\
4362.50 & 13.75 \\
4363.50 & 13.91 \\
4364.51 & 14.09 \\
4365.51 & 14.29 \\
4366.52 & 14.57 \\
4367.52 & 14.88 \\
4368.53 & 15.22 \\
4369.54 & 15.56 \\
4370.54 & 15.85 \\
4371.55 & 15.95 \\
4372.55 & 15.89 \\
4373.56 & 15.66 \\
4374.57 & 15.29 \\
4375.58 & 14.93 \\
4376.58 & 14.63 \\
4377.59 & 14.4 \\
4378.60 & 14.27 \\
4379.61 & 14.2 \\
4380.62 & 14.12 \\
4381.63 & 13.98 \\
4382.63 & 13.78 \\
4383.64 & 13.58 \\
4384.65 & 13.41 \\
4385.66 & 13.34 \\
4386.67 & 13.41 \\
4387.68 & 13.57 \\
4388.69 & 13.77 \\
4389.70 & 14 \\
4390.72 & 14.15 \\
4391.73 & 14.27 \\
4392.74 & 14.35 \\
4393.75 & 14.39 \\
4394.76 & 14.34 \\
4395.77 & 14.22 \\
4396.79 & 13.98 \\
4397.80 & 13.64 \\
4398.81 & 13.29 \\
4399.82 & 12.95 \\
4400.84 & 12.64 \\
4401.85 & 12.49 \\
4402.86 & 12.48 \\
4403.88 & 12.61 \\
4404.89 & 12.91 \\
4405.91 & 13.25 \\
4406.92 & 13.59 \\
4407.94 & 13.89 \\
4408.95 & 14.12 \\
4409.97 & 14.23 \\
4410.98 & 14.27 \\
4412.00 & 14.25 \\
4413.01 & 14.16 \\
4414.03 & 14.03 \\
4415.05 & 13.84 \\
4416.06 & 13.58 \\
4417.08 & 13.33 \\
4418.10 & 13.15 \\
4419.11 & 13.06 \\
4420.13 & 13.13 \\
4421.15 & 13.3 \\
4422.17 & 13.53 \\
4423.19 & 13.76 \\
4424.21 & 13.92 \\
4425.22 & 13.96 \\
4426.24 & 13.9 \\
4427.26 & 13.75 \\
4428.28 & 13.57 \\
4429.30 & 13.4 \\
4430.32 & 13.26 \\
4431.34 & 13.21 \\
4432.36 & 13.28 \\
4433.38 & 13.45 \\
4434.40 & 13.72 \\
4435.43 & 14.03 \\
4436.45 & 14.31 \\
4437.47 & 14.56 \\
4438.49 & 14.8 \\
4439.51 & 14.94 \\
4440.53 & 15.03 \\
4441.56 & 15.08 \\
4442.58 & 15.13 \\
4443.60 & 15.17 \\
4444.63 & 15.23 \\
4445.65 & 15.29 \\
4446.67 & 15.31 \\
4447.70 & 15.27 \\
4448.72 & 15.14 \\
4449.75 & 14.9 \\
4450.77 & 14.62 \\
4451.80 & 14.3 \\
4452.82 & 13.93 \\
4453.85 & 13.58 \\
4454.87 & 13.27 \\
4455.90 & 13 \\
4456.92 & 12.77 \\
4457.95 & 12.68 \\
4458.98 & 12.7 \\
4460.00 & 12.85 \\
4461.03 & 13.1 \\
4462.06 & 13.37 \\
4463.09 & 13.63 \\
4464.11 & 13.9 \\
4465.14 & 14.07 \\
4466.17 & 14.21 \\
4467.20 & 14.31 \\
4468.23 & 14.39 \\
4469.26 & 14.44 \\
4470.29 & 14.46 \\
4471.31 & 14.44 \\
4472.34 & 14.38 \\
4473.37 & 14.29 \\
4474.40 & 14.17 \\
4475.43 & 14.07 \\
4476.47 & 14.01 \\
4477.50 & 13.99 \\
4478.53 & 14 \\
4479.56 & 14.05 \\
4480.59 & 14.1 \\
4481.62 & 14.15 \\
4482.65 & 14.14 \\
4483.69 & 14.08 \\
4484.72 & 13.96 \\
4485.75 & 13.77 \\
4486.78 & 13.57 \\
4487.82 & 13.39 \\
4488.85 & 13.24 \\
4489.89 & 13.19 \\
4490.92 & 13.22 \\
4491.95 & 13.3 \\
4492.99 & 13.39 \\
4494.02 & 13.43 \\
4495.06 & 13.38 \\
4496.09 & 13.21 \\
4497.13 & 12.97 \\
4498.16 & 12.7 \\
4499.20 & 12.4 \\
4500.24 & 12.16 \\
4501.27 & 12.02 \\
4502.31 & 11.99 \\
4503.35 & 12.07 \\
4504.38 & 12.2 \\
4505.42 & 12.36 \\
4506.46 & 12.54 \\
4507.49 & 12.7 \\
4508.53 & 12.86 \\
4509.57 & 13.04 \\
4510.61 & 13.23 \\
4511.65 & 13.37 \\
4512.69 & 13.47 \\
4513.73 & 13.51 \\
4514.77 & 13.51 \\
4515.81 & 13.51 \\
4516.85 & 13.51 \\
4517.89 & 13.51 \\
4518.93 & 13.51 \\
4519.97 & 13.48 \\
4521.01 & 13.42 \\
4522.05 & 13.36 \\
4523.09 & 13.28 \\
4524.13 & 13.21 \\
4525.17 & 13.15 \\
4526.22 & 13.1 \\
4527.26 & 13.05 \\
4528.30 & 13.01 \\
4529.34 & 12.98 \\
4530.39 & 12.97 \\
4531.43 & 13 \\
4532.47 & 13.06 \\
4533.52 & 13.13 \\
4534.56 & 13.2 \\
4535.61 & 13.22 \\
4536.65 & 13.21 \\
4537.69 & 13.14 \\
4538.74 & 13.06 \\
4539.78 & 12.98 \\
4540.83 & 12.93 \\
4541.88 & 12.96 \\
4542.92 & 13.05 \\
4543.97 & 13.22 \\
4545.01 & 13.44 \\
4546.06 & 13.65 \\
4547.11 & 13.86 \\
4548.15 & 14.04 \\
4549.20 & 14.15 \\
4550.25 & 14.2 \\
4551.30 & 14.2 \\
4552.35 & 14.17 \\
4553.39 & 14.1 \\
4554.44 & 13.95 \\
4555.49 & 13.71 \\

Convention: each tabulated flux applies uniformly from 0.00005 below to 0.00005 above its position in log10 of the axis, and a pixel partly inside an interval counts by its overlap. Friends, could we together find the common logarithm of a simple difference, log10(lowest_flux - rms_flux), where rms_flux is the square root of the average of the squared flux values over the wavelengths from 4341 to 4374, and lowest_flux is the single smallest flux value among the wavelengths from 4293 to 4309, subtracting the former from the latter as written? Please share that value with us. -1.1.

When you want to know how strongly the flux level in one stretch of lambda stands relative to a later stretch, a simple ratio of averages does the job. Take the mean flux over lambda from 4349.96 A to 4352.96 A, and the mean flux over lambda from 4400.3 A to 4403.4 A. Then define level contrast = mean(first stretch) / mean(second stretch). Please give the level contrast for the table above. 1.05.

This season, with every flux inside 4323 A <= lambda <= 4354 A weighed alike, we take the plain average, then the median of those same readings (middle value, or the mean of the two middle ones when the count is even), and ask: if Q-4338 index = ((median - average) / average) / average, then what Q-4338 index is 0.0014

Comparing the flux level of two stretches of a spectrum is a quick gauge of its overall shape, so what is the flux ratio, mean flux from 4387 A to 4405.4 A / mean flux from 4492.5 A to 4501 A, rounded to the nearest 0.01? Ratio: 1.05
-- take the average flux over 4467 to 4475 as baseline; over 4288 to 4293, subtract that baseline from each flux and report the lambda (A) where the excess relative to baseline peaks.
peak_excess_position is 4292.75 A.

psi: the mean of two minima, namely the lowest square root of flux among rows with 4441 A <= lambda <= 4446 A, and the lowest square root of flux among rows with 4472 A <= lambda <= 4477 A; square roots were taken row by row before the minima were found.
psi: 3.81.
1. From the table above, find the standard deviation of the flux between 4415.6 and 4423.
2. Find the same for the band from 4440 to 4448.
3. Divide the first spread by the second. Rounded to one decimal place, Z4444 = 1.9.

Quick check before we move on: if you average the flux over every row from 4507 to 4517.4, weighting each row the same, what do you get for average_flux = 13.3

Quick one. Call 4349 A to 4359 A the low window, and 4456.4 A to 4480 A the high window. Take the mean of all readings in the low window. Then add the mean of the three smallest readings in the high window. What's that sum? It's 26.2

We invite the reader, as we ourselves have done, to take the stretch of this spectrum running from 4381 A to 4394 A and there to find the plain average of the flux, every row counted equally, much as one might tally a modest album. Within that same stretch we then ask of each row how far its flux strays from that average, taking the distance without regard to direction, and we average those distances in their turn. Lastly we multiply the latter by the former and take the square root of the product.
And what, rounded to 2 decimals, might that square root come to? 2.10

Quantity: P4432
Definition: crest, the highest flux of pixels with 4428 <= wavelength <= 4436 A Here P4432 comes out 14.03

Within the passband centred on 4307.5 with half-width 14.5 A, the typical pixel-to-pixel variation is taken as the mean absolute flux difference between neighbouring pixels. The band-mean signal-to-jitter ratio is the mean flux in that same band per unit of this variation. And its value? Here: 386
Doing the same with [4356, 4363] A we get 124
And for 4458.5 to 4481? 125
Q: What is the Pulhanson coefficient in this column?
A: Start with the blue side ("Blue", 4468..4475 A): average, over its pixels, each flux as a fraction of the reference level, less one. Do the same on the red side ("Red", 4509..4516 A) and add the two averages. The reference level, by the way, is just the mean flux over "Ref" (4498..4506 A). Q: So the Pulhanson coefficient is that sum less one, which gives -0.73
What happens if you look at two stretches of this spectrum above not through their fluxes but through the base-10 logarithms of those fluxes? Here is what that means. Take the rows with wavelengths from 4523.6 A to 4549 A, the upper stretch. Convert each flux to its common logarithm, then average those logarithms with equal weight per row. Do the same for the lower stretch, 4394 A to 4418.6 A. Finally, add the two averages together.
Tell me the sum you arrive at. 2.25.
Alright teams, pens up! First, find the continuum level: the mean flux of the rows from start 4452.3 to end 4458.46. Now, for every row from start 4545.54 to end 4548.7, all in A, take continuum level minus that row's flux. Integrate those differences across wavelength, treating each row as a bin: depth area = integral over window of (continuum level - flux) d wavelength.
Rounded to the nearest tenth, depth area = -2.0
